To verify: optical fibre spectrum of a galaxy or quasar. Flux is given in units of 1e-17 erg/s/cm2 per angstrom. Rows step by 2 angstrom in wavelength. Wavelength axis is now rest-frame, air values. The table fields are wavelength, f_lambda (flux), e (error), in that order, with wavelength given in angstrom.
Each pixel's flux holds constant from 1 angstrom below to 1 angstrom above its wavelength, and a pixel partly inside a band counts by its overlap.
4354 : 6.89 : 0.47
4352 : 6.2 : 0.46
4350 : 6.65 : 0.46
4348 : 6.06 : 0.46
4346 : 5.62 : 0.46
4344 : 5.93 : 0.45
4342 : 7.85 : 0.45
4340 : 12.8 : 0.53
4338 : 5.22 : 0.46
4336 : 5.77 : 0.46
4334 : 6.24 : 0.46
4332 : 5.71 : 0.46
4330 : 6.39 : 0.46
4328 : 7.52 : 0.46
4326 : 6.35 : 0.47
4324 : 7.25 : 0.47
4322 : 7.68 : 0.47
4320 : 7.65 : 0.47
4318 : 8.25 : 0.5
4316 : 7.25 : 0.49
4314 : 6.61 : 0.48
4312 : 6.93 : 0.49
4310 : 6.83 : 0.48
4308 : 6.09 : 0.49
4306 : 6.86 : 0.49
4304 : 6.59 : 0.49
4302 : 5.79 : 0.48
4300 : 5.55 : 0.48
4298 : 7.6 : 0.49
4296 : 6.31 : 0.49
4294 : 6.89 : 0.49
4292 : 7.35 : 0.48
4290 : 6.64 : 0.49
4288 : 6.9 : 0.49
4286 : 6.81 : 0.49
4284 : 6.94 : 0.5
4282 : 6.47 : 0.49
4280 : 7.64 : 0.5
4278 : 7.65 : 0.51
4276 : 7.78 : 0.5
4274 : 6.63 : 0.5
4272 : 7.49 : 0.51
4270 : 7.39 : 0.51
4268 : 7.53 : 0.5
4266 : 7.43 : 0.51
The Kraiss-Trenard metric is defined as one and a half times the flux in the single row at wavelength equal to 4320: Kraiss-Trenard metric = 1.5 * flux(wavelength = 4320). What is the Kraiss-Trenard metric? 11.5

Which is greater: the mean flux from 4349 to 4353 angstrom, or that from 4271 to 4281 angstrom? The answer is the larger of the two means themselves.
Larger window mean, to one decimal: 7.4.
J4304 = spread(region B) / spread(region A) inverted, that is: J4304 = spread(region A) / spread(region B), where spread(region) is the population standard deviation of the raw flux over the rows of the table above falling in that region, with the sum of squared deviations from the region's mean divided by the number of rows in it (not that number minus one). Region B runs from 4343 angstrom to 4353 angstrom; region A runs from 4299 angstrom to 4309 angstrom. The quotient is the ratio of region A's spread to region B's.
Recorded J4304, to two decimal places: 1.44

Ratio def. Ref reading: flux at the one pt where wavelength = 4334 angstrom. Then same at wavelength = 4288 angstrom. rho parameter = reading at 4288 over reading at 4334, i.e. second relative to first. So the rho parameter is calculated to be 1.11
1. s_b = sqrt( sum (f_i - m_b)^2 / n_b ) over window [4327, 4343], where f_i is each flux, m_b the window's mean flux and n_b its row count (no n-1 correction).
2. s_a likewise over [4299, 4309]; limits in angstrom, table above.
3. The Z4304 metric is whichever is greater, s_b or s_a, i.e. 2.28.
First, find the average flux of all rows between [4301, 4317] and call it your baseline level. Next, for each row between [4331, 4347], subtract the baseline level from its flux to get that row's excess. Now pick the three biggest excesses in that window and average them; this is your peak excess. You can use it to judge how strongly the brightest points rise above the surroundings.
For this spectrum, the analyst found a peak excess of 2.3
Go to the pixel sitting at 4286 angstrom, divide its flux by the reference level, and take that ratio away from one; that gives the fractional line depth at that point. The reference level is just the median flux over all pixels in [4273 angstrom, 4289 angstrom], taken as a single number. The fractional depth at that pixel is 0.02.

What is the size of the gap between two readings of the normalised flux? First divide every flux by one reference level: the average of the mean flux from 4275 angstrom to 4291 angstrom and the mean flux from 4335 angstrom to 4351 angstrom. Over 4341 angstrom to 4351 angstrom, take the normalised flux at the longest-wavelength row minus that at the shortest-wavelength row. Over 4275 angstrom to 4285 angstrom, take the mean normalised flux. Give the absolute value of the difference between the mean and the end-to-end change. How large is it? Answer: 1.21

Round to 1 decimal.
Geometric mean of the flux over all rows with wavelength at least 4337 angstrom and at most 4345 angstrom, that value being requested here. 7.5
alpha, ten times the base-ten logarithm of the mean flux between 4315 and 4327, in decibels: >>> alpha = 8.70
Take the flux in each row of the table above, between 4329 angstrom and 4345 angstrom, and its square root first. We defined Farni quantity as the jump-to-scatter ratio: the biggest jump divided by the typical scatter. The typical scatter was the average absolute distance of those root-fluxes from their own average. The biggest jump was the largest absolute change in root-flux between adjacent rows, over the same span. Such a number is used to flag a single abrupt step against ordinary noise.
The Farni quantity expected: 4.5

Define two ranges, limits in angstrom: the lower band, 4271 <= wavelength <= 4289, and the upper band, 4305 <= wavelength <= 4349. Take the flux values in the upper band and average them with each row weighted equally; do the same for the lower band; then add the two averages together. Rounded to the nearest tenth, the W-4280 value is 14.1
